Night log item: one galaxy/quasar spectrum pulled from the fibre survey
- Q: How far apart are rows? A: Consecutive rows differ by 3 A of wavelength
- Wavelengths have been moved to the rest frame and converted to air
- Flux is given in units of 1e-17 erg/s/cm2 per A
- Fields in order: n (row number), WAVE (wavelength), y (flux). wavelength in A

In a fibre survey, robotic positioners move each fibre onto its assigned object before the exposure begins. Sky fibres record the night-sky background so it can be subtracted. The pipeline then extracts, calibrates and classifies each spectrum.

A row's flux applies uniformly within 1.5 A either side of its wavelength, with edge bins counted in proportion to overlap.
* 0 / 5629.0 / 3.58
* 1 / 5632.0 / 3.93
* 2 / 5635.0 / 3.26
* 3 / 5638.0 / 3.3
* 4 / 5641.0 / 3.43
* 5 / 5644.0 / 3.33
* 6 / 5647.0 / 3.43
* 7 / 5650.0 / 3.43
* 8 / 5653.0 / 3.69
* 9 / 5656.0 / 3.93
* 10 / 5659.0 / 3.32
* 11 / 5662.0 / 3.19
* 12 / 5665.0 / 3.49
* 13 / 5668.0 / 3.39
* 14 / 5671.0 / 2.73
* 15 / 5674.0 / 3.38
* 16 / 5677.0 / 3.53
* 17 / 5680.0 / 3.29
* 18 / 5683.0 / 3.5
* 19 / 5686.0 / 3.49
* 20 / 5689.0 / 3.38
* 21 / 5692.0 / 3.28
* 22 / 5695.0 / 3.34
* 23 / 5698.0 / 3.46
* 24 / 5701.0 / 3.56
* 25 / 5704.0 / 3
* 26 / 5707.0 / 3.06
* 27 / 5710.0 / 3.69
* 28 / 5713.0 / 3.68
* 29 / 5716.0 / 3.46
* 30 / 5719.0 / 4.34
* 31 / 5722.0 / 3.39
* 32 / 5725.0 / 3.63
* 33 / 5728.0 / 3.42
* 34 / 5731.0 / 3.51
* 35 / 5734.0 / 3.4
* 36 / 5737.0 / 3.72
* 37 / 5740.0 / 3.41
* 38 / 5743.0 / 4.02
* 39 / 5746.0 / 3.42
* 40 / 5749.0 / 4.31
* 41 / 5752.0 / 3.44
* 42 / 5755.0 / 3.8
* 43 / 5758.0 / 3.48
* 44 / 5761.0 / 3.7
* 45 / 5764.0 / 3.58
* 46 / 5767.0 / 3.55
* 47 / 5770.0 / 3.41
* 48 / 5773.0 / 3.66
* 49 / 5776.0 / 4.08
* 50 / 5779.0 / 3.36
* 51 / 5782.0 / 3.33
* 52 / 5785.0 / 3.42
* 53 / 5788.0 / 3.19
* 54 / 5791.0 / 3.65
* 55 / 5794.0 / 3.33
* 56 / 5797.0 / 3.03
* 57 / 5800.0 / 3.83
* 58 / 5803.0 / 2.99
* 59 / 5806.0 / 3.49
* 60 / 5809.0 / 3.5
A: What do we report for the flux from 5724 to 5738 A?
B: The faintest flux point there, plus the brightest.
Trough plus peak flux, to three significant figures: 7.12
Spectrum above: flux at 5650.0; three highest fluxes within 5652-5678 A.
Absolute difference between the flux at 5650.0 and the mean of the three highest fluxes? 0.29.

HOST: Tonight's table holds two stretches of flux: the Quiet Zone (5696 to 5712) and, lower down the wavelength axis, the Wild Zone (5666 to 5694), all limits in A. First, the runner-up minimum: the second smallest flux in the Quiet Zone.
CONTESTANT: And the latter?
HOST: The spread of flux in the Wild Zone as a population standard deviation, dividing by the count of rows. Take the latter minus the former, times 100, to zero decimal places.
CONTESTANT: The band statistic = -283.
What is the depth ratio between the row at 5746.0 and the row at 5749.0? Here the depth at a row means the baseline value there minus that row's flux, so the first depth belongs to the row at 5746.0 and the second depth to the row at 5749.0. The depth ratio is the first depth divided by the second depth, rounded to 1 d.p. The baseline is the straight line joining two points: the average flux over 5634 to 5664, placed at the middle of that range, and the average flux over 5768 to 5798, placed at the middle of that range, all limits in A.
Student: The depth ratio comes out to 0.0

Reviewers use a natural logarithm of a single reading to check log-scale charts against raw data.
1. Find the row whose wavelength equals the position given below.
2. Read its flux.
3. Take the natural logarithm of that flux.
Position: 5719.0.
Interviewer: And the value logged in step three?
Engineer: 1.47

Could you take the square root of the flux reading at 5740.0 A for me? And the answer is 1.85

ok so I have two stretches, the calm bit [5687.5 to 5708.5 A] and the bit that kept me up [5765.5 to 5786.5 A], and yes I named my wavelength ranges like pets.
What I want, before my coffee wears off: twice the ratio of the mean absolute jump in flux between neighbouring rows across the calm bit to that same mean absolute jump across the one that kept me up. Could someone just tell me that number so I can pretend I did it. 1.2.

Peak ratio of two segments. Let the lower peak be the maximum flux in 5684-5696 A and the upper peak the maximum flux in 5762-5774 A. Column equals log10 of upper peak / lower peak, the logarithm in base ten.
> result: 0.021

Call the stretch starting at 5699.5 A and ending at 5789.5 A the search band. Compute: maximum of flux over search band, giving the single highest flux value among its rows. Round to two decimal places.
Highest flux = 4.34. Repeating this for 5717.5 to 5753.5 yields 4.34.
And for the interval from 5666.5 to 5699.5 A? 3.53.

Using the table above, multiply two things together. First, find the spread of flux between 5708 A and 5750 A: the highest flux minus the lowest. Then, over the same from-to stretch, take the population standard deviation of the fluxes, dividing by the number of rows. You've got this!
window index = 0.30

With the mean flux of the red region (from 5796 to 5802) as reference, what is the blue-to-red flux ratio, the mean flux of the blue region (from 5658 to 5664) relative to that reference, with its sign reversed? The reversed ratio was -0.95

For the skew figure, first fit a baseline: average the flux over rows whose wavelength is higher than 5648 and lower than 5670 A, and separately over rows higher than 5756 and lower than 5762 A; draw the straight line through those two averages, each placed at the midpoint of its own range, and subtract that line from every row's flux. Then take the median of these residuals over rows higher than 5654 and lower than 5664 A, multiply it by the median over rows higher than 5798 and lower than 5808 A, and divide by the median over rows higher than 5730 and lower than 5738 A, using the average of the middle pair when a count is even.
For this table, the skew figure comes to -0.48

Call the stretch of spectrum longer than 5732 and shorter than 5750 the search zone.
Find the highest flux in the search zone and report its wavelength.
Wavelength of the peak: 5749.0 A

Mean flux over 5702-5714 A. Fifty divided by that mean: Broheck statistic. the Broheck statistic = 14.9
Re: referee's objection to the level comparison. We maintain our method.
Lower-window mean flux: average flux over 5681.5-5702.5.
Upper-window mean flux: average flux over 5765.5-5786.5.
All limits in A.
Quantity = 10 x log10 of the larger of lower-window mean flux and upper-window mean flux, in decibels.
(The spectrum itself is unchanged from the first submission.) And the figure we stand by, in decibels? 5.50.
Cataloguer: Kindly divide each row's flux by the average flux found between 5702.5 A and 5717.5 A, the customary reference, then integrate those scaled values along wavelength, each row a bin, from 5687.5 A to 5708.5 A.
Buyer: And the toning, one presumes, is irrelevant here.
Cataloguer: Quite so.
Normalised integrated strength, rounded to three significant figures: 20.5 A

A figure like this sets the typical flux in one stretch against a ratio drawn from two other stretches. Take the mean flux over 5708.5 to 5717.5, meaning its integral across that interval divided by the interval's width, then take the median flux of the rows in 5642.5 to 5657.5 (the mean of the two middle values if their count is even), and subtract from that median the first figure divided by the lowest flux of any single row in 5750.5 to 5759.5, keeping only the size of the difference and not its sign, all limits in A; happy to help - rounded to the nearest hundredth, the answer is 2.38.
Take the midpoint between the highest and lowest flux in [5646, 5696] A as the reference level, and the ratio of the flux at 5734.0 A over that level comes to 1.02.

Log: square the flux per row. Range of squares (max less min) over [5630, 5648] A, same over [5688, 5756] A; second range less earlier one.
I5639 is 5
